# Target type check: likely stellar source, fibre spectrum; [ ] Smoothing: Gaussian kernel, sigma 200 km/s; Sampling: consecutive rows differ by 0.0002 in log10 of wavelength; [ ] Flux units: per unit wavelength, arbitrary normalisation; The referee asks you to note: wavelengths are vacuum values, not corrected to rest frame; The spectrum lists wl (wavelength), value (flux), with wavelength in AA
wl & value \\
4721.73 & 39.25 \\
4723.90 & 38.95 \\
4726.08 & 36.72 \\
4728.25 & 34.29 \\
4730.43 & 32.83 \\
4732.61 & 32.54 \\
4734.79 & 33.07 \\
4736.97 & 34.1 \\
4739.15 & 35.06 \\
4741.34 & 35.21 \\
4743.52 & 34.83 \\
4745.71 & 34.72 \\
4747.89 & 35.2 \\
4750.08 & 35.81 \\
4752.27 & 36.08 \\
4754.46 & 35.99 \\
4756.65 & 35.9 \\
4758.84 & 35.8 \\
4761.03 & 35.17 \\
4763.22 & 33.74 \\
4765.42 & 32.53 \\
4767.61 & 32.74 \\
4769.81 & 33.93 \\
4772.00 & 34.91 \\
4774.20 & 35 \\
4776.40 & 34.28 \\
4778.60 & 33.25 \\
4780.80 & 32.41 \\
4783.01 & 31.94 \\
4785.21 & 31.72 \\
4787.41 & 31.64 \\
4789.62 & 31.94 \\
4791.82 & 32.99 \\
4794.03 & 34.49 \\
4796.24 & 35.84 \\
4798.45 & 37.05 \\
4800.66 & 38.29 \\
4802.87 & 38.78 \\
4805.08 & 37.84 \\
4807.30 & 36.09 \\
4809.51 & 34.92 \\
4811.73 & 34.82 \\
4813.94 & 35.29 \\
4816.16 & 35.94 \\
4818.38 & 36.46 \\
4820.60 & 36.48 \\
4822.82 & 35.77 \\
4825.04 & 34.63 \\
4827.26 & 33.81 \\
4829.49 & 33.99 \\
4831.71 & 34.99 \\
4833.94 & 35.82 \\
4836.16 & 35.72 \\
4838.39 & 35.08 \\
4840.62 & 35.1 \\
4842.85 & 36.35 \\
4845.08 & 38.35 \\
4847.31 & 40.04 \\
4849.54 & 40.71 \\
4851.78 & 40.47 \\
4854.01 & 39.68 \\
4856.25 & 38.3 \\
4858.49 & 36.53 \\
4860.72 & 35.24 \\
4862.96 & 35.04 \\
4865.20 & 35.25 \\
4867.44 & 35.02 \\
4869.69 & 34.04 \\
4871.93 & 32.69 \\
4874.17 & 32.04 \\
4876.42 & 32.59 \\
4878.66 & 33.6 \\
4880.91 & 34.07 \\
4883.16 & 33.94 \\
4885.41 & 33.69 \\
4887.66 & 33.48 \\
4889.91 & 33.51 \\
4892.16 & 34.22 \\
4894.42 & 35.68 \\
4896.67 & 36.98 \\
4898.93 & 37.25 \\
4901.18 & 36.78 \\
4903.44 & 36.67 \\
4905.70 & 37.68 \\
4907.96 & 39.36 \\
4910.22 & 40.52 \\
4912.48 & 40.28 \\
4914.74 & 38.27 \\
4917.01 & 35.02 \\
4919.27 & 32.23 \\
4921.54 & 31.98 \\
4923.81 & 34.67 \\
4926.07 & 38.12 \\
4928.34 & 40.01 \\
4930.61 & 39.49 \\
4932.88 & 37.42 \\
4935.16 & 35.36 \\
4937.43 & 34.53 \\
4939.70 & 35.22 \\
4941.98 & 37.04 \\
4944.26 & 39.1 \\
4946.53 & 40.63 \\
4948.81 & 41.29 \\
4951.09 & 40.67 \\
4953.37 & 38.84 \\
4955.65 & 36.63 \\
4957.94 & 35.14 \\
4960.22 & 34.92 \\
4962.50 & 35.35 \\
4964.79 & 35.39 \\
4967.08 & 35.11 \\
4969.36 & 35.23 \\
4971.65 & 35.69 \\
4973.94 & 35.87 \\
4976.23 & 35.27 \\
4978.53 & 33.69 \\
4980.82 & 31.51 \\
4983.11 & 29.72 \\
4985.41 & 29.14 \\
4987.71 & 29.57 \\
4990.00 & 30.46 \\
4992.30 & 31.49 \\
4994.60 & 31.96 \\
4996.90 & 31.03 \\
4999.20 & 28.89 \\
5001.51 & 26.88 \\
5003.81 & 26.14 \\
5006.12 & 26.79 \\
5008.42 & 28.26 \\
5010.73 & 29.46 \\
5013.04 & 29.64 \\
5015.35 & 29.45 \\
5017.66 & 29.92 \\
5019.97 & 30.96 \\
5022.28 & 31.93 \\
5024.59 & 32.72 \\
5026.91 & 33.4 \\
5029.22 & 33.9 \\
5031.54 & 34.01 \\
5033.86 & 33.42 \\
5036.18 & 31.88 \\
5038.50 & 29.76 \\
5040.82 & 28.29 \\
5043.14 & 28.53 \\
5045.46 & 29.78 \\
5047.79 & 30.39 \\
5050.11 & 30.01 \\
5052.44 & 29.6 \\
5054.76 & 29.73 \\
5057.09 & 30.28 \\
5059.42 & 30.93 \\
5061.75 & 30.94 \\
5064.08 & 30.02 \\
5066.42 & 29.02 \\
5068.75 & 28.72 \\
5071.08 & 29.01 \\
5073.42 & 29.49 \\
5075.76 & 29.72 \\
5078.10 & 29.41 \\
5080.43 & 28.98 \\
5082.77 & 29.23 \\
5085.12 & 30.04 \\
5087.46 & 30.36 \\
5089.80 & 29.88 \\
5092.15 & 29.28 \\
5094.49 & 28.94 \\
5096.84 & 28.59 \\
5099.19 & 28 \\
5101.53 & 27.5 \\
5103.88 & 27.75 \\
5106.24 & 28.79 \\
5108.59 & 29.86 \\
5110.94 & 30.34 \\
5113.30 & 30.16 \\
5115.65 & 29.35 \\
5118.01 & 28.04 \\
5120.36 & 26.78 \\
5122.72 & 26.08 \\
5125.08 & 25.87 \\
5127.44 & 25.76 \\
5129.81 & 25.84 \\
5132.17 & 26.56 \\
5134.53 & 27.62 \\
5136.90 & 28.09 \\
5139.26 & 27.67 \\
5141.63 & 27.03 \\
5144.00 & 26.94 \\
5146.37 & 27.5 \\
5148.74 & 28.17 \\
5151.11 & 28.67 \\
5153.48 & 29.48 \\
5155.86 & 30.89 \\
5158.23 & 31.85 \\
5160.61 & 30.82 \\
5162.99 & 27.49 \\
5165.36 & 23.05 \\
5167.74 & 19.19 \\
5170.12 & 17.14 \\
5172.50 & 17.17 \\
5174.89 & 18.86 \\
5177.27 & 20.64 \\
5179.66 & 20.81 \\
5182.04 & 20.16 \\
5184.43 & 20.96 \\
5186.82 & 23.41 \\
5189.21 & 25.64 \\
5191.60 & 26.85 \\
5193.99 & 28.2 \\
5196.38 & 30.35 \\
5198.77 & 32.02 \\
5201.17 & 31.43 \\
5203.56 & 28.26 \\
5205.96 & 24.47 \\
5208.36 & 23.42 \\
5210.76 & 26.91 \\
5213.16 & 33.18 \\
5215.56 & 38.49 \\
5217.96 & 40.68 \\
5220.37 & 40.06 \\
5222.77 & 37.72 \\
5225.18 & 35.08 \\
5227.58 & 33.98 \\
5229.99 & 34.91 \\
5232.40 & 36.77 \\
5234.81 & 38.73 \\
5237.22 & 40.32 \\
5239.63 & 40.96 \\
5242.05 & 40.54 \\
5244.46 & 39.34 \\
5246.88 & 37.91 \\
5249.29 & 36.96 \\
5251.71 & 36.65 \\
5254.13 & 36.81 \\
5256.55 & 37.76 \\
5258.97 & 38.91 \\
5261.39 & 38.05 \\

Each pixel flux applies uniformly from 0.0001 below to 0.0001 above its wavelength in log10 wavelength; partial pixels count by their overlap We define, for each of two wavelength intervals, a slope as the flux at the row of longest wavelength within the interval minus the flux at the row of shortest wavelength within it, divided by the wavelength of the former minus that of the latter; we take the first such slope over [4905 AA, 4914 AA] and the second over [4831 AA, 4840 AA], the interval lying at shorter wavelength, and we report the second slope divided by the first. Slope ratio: 0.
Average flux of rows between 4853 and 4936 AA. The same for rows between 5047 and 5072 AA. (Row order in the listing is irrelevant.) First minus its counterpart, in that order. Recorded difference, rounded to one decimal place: 6.0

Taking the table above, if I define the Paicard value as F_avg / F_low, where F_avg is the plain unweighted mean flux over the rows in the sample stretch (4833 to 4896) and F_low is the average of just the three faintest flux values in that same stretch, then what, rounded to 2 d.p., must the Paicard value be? 1.10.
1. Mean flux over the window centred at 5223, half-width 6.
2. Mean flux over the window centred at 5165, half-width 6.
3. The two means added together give 61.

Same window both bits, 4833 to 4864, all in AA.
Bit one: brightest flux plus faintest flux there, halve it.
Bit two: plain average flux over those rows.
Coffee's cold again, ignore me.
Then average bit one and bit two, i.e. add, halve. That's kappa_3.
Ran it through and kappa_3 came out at 38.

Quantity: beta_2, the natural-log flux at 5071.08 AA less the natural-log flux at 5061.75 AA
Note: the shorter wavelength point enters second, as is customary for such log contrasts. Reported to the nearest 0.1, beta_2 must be -0.1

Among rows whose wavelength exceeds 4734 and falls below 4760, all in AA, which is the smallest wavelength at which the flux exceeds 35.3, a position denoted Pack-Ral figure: 4750.08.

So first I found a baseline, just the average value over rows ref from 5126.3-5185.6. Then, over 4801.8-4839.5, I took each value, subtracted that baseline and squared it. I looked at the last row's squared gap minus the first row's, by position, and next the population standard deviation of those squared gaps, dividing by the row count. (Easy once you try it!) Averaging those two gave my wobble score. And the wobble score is -30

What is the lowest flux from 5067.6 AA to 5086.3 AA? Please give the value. 28.72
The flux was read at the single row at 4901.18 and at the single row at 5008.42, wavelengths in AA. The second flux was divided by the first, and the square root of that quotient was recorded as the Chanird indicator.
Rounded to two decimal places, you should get 0.88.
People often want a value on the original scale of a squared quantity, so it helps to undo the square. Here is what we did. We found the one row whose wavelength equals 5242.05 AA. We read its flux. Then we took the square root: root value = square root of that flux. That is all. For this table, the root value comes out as 6.37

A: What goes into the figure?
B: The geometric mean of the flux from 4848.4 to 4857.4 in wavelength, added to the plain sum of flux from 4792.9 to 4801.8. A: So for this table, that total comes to 185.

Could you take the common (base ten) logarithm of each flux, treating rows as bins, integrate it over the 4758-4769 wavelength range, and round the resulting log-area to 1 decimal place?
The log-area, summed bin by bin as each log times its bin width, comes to 16.8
